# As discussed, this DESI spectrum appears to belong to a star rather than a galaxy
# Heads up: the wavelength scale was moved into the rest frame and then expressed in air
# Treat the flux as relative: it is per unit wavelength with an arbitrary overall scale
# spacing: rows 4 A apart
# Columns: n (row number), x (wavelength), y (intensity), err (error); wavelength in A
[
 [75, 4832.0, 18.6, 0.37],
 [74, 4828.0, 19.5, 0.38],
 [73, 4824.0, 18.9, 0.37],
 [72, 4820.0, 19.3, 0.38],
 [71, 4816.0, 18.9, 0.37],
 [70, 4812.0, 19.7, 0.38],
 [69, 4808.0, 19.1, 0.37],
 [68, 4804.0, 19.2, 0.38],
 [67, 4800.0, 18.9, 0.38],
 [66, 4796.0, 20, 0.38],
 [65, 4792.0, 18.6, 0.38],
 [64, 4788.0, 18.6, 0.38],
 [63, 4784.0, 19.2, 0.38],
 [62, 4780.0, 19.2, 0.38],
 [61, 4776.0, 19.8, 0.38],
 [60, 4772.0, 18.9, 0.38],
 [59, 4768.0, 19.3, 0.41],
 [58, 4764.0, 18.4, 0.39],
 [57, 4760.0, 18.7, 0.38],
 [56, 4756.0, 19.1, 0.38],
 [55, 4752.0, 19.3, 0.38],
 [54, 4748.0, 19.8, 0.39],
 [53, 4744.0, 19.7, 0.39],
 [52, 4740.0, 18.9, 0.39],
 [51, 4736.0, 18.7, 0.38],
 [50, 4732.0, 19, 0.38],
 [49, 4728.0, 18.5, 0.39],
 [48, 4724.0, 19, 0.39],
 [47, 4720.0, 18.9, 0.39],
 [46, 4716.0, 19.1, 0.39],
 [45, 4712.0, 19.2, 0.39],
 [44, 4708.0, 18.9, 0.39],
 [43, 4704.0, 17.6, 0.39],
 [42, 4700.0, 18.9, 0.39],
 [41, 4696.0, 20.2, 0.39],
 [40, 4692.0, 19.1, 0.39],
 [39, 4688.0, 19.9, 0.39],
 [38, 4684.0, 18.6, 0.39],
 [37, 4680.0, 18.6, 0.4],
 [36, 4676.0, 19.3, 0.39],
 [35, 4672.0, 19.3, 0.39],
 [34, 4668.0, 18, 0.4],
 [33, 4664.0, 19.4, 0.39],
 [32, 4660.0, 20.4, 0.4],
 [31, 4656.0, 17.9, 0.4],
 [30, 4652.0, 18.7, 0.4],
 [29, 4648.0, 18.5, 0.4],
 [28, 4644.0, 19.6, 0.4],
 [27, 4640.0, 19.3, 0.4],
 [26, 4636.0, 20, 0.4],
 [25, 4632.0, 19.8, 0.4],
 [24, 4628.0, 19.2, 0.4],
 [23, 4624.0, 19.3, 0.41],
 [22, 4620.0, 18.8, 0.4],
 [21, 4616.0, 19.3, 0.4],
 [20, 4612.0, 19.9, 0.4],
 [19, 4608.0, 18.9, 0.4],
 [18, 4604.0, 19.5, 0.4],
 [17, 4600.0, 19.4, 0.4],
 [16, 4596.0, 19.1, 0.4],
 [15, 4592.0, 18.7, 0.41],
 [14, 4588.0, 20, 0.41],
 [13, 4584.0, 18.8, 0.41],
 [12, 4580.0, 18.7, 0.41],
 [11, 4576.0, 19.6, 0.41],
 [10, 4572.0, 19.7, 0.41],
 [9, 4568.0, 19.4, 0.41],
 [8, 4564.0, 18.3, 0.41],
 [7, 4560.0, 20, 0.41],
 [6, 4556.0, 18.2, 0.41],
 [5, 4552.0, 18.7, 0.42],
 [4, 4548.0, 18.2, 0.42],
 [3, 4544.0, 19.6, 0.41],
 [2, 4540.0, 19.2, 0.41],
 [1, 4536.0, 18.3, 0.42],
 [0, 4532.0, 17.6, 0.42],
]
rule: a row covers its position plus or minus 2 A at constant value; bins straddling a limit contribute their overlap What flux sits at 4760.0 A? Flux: 18.7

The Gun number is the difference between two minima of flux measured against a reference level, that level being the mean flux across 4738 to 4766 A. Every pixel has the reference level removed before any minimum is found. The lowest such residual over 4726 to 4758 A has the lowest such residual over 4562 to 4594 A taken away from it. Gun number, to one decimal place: 0.2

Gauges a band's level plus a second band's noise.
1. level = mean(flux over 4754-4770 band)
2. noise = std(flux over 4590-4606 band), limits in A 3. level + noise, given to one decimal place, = 19.2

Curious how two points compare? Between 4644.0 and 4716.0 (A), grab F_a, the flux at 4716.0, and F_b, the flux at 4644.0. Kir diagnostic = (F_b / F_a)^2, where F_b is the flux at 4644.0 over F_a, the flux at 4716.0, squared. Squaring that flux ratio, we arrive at 1.05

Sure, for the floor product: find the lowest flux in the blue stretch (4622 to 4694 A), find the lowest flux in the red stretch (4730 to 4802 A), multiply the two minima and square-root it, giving 18.15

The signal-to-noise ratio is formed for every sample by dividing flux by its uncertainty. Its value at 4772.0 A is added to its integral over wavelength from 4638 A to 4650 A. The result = 624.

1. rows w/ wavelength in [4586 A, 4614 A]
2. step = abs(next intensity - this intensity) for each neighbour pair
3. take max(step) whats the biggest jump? 1.3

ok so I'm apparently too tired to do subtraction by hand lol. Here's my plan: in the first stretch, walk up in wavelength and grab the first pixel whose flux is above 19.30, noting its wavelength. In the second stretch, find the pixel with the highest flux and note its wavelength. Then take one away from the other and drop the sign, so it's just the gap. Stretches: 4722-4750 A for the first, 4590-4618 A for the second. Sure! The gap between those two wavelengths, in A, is 132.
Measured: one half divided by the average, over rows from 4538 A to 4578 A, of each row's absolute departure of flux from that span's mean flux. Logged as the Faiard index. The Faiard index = 0.84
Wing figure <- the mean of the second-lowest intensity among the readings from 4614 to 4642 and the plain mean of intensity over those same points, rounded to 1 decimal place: 19.3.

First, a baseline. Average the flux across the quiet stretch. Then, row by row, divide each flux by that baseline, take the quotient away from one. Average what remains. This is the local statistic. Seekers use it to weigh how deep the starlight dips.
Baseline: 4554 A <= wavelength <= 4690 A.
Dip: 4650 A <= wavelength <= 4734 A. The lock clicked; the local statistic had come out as 0.011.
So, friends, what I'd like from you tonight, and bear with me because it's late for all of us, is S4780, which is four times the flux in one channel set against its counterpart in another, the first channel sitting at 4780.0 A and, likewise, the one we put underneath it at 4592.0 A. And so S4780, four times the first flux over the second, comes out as 4.11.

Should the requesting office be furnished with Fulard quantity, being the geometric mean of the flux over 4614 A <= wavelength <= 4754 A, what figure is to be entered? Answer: 19.1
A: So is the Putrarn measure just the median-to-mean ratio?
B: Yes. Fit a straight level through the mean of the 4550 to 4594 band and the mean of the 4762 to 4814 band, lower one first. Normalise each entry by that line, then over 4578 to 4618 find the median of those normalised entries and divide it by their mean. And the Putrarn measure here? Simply 1.00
